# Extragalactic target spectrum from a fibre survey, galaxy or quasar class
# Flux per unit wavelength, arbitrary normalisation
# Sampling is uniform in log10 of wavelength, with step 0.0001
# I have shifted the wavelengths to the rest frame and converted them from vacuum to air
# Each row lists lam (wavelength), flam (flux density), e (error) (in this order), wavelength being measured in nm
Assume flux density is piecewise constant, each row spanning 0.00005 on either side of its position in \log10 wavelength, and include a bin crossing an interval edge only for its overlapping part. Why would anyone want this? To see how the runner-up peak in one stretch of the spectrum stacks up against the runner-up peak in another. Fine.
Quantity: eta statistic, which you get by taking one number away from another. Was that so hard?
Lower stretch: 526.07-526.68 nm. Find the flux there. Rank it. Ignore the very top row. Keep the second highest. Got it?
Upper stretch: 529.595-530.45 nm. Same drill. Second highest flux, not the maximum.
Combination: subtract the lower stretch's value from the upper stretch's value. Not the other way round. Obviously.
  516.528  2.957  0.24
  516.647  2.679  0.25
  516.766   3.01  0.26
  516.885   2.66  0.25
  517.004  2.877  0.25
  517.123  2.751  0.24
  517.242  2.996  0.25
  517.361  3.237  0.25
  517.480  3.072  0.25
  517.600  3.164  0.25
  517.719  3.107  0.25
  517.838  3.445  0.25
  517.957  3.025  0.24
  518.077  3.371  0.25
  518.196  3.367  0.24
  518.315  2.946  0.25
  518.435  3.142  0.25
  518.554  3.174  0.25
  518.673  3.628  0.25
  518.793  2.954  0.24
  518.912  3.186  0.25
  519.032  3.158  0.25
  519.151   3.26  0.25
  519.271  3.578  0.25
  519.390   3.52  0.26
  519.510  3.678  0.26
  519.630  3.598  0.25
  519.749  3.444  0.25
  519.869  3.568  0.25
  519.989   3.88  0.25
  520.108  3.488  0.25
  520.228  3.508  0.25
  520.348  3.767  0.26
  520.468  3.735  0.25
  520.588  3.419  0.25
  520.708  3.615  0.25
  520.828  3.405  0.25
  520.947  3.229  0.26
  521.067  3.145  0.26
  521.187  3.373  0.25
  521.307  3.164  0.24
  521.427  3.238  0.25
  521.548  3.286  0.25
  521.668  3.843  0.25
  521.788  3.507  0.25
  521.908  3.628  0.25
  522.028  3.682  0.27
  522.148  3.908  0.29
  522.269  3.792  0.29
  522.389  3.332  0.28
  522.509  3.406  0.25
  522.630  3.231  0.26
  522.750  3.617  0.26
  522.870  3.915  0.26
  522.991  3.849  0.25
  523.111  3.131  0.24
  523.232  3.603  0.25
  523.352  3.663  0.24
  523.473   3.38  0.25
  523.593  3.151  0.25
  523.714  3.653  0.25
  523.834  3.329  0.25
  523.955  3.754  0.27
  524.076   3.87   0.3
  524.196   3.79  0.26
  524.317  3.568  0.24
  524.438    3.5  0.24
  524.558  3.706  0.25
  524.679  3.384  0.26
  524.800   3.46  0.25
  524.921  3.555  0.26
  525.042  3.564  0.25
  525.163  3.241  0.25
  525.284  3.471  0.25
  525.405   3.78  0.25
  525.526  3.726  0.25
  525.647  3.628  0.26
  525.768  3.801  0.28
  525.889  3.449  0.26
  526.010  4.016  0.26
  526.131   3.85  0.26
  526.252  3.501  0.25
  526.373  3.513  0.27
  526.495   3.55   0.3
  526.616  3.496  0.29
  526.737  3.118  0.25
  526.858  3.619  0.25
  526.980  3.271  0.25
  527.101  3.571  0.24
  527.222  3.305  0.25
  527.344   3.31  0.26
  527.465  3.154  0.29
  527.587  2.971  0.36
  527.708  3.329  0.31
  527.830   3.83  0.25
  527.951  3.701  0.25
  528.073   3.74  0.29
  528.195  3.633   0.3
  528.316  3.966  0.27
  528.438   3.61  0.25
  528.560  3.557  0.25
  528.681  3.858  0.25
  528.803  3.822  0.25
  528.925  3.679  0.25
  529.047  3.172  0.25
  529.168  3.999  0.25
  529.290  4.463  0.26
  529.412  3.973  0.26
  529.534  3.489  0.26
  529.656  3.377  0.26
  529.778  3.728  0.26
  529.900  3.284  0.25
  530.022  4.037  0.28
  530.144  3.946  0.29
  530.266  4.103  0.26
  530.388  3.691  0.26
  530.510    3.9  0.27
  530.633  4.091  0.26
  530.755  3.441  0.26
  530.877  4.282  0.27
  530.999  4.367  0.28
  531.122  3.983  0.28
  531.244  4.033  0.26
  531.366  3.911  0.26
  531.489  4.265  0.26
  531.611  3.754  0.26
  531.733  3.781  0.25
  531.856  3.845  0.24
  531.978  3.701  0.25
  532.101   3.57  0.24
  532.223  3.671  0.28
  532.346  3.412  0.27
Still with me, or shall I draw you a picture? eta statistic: 0.49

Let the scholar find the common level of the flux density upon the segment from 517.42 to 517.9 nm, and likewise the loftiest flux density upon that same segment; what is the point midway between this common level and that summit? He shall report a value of 3.3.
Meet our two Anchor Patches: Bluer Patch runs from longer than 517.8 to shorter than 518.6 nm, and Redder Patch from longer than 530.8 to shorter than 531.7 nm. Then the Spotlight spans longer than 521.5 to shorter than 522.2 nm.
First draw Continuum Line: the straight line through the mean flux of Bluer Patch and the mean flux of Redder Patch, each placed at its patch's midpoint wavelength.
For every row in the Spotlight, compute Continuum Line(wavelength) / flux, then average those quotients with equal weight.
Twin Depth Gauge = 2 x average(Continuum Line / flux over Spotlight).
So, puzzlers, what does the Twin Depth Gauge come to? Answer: 1.90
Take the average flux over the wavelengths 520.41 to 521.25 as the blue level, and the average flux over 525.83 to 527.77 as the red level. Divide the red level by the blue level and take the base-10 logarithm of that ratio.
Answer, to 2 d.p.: 0.00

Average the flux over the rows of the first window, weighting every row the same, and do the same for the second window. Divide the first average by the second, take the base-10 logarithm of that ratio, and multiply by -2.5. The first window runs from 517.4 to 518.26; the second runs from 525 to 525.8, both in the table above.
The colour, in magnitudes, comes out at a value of 0.12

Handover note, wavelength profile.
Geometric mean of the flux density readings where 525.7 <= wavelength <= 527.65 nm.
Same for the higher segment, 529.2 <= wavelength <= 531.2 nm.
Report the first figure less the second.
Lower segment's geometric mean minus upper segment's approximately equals -0.4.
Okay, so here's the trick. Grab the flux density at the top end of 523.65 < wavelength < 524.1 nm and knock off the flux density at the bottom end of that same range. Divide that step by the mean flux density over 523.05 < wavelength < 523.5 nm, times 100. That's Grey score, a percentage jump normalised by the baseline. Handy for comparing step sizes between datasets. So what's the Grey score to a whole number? 6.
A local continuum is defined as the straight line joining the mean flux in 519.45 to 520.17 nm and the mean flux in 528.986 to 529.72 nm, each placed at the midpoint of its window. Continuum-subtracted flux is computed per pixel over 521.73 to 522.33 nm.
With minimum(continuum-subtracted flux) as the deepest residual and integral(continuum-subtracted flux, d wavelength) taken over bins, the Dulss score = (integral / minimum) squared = 0.08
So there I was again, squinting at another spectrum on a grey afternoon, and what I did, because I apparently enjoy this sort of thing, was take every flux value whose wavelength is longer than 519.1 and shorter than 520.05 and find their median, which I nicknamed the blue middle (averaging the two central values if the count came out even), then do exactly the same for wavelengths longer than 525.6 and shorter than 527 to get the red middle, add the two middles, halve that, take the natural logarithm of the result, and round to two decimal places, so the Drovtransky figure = 1.27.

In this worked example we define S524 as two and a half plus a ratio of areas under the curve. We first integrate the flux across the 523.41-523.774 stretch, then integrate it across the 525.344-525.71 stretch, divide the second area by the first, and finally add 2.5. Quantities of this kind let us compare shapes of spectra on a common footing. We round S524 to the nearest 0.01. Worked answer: 3.60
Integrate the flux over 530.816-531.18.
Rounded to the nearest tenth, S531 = 1.5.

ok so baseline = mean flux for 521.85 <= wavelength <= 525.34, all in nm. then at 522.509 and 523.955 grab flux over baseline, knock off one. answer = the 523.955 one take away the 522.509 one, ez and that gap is 0.10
